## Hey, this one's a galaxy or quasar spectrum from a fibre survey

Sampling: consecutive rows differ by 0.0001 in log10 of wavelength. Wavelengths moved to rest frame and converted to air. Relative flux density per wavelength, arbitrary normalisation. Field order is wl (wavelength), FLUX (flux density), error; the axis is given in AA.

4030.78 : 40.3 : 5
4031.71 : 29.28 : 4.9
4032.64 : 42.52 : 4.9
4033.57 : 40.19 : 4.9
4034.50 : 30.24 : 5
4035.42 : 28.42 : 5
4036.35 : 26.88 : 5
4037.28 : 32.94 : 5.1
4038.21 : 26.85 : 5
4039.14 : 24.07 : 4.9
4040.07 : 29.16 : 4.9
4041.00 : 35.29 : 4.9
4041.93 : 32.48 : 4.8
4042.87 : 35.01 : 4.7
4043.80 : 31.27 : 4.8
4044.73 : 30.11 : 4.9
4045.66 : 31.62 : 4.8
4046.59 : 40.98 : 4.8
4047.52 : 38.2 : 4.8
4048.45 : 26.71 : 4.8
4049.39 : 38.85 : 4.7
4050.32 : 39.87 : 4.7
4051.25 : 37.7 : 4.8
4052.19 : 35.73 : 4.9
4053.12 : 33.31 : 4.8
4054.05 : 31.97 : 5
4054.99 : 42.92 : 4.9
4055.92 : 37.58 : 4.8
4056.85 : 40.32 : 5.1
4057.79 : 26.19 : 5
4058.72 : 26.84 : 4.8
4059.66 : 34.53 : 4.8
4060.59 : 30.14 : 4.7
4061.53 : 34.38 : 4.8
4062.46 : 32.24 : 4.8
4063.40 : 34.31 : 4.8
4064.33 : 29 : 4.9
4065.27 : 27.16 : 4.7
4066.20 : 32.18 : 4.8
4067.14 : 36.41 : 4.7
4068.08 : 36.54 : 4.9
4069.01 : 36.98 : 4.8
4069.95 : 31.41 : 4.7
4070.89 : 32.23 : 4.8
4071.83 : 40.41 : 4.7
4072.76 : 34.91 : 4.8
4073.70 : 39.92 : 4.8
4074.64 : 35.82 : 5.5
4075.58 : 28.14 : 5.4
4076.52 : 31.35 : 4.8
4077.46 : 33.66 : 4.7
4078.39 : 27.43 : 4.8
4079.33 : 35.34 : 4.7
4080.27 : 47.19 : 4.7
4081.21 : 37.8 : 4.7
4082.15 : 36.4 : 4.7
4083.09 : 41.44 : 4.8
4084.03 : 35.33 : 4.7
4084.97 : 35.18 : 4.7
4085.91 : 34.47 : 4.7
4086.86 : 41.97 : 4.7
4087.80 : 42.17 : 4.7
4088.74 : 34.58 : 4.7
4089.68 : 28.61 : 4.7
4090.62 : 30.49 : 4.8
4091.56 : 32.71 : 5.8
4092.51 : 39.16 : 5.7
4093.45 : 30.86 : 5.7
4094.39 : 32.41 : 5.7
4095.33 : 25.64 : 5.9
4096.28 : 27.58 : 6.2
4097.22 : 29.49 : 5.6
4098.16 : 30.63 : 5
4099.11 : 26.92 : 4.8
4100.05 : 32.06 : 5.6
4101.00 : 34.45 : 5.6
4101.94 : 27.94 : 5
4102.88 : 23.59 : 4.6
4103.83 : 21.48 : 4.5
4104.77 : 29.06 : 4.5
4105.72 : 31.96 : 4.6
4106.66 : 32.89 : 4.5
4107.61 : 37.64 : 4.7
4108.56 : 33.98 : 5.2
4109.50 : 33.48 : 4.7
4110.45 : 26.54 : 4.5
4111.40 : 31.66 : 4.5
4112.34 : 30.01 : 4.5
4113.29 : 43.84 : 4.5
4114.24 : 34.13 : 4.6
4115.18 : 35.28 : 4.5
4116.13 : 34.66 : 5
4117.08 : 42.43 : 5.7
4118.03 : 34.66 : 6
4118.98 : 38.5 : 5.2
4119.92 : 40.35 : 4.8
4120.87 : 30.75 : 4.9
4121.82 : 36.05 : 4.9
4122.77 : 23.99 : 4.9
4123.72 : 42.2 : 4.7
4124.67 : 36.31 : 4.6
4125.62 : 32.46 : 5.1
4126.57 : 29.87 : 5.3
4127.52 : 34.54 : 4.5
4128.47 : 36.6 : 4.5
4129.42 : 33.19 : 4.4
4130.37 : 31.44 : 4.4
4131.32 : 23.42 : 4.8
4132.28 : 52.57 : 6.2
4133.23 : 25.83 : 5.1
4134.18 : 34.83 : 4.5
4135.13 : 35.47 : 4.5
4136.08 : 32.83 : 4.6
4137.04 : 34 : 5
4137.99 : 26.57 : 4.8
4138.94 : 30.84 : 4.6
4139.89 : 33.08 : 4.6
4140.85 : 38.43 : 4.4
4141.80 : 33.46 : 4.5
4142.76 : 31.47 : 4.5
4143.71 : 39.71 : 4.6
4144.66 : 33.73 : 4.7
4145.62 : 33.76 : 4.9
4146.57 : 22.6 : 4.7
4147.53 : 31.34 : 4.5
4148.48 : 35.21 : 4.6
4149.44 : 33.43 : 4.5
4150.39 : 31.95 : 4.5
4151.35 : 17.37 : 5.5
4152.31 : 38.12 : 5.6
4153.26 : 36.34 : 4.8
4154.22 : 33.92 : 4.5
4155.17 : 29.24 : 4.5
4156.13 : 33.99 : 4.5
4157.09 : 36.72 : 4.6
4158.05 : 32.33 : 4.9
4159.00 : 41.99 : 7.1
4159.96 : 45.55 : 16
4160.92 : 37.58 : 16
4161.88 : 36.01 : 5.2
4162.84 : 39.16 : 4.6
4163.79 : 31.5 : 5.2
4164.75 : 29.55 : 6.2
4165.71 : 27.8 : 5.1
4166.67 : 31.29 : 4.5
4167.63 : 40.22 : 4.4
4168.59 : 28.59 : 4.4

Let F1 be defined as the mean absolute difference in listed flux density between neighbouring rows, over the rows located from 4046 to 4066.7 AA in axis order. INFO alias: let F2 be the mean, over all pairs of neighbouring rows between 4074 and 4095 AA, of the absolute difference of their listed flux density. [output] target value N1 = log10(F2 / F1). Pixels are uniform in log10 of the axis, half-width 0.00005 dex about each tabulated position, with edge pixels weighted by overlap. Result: 0.01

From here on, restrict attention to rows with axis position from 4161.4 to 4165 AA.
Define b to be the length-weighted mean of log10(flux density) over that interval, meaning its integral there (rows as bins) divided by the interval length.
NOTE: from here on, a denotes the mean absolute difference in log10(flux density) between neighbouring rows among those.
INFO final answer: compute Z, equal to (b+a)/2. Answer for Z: 0.794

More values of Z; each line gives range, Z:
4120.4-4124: 0.835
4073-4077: 0.795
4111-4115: 0.821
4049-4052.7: 0.800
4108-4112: 0.779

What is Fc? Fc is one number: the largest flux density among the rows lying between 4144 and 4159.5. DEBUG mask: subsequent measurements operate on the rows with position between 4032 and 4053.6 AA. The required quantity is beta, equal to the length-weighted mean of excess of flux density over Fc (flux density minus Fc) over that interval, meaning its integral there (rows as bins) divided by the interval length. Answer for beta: -8.6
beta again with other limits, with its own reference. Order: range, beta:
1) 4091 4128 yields -9.4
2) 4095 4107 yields -13.3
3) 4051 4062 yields -7.8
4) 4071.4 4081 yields -6.5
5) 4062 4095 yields -7.3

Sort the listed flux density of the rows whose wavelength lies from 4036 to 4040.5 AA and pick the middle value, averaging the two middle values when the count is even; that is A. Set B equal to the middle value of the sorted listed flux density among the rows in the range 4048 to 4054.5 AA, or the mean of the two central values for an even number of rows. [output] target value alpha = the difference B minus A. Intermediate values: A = 26.9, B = 36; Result 9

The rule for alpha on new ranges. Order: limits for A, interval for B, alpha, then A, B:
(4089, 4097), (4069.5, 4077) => 3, 30.7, 34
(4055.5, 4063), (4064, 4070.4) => -1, 33.3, 32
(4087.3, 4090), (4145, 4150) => -1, 34.6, 33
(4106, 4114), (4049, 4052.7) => 5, 33.2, 38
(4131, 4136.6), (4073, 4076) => 2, 33.8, 36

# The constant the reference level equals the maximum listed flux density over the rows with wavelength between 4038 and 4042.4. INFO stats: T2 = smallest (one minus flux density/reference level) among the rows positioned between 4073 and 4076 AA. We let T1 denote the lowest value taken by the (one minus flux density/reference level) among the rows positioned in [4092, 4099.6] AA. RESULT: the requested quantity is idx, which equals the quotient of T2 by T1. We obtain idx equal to 1.2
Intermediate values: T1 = -0.11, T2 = -0.13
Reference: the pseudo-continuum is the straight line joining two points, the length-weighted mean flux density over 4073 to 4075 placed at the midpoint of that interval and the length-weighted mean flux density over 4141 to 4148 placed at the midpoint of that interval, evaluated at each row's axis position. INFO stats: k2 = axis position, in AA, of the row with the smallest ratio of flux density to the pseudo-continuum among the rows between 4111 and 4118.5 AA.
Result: 4112.34 AA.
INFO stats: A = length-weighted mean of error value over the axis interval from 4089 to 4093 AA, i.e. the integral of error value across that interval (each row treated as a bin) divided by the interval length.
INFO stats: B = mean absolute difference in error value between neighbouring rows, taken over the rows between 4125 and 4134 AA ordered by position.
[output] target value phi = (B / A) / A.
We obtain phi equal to 0.0183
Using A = 5.22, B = 0.50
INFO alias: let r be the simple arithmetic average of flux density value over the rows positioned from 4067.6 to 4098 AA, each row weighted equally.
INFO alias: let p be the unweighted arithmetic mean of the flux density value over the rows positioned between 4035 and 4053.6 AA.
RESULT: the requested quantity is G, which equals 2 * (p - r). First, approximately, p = 32.8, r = 34.6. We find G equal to -4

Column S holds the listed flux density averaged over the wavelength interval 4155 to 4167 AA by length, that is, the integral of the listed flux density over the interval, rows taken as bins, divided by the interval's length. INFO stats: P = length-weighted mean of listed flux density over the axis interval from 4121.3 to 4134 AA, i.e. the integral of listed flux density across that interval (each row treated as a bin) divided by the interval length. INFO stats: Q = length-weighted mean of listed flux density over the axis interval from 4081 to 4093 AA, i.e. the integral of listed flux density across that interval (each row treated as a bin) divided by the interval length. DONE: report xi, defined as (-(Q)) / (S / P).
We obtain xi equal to -34.8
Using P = 33.7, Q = 36.1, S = 35.0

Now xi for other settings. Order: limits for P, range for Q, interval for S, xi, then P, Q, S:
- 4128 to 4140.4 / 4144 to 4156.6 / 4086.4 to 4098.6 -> -32.0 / 33.1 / 31.7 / 32.8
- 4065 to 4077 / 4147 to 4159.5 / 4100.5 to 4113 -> -37.2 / 34.2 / 33.2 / 30.6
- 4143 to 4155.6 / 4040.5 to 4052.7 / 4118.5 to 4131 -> -32.7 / 32.1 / 34.9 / 34.2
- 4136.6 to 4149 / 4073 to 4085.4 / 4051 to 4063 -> -34.3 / 32.6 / 35.8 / 34.1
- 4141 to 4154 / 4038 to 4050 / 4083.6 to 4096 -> -31.0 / 32.4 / 32.6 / 34.0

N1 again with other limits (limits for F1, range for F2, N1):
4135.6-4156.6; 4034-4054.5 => -0.14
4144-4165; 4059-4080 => -0.14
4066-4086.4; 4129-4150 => 0.18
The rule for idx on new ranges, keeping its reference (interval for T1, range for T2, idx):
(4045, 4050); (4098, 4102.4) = -0.1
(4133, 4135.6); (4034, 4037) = -28.1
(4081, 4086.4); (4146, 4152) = 0.0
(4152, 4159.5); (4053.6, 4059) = 1.1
